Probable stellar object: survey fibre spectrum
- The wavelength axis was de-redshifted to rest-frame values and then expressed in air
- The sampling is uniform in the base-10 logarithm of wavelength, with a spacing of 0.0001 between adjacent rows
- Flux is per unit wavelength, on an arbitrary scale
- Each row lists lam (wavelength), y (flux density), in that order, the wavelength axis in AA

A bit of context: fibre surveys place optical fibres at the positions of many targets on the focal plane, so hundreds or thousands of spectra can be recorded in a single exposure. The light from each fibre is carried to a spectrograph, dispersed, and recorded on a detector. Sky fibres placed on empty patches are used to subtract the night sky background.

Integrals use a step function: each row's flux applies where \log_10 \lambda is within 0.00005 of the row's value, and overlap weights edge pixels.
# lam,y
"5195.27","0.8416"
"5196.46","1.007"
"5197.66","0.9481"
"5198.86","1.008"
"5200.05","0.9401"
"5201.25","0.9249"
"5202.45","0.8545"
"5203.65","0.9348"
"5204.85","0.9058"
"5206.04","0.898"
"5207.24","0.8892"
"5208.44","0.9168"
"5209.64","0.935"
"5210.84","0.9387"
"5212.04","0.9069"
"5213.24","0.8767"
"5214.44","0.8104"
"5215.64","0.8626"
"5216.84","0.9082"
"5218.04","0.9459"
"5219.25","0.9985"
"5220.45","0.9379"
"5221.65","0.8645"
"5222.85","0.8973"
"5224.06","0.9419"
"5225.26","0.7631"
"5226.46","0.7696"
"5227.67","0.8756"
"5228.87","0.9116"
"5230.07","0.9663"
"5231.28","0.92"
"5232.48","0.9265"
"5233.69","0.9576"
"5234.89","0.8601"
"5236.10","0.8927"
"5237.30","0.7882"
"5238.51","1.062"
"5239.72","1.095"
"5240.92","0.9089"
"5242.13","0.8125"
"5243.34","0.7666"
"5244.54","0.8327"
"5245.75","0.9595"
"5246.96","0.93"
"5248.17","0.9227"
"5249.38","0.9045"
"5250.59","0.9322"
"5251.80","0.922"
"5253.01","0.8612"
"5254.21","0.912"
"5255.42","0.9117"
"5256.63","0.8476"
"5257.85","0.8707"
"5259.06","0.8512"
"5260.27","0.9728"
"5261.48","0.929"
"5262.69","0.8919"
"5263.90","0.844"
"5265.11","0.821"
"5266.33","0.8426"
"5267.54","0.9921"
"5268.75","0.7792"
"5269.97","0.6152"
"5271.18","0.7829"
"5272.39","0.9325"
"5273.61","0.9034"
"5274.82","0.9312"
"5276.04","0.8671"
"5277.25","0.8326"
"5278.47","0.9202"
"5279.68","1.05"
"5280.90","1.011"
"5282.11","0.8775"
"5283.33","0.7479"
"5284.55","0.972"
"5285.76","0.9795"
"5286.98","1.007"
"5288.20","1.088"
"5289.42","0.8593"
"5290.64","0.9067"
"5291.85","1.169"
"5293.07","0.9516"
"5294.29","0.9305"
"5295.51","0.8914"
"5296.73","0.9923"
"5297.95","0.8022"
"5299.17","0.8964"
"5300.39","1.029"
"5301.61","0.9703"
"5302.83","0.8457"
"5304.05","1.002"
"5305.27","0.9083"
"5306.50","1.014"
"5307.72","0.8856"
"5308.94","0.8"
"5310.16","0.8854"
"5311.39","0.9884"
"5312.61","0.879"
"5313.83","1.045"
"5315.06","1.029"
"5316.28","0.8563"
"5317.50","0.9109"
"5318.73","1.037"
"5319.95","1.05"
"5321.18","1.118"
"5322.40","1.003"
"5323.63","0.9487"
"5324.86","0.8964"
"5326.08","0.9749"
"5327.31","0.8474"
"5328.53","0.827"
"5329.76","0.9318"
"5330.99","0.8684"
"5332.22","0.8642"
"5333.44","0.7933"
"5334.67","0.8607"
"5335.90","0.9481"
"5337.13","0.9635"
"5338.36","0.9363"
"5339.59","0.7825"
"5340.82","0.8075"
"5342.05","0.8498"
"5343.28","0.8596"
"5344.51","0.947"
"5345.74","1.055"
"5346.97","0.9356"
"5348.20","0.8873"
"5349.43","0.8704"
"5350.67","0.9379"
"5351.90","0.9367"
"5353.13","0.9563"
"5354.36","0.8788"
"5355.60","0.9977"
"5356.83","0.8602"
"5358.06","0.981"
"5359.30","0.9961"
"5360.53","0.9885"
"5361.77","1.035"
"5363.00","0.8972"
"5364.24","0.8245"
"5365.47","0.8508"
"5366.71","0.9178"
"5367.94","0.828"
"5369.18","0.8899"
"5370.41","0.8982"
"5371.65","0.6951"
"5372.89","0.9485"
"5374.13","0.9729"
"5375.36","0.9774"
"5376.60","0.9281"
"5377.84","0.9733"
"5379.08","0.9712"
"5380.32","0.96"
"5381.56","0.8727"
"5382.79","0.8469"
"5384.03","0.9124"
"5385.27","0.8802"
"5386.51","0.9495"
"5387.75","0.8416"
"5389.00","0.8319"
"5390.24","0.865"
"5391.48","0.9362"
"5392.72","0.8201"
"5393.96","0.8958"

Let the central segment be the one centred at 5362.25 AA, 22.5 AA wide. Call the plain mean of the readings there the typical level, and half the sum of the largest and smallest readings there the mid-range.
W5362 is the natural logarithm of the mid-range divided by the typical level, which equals -0.05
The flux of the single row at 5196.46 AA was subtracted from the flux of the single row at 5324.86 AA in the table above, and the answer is -0.11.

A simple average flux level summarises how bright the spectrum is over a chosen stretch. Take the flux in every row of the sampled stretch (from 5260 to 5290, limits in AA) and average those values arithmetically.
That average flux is 0.90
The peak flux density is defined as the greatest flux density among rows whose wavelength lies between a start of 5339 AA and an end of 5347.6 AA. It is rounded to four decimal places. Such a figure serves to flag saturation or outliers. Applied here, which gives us 1.0550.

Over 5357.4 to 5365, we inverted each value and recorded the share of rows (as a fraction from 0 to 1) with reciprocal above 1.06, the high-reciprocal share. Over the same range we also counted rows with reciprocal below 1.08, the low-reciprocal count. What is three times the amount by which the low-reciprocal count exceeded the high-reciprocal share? 11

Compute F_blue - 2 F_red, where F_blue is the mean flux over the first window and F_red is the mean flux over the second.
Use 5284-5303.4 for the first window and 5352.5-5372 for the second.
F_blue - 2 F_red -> -0.86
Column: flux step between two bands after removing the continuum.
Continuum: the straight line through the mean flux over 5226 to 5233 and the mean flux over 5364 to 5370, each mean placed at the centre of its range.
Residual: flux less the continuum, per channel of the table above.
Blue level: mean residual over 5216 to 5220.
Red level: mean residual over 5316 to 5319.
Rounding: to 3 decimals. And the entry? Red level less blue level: 0.008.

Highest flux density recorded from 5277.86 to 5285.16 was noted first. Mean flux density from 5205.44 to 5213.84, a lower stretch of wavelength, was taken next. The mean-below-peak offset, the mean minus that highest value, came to -0.14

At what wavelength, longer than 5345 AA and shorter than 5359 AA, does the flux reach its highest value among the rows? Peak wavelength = 5345.74 AA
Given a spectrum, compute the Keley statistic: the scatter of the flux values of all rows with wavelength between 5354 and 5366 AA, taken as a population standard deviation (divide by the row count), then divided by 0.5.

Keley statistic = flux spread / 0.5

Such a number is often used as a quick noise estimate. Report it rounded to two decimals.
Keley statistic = 0.14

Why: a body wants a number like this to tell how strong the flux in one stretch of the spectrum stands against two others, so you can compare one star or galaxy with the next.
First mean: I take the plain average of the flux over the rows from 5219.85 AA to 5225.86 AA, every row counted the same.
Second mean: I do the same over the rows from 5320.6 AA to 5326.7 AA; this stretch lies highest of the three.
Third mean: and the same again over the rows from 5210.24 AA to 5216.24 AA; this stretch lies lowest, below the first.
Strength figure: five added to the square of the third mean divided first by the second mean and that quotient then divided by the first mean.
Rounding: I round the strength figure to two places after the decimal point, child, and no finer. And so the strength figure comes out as 5.89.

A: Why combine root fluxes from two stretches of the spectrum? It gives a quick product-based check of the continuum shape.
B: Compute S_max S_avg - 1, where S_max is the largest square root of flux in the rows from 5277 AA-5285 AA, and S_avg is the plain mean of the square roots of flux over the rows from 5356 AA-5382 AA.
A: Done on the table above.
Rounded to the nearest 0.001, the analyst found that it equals -0.019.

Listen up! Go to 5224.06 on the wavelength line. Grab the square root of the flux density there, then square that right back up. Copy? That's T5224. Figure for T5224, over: 0.94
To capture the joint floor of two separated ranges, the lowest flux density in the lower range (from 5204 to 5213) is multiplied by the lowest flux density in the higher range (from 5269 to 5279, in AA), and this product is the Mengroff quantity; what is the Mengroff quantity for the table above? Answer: 0.547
